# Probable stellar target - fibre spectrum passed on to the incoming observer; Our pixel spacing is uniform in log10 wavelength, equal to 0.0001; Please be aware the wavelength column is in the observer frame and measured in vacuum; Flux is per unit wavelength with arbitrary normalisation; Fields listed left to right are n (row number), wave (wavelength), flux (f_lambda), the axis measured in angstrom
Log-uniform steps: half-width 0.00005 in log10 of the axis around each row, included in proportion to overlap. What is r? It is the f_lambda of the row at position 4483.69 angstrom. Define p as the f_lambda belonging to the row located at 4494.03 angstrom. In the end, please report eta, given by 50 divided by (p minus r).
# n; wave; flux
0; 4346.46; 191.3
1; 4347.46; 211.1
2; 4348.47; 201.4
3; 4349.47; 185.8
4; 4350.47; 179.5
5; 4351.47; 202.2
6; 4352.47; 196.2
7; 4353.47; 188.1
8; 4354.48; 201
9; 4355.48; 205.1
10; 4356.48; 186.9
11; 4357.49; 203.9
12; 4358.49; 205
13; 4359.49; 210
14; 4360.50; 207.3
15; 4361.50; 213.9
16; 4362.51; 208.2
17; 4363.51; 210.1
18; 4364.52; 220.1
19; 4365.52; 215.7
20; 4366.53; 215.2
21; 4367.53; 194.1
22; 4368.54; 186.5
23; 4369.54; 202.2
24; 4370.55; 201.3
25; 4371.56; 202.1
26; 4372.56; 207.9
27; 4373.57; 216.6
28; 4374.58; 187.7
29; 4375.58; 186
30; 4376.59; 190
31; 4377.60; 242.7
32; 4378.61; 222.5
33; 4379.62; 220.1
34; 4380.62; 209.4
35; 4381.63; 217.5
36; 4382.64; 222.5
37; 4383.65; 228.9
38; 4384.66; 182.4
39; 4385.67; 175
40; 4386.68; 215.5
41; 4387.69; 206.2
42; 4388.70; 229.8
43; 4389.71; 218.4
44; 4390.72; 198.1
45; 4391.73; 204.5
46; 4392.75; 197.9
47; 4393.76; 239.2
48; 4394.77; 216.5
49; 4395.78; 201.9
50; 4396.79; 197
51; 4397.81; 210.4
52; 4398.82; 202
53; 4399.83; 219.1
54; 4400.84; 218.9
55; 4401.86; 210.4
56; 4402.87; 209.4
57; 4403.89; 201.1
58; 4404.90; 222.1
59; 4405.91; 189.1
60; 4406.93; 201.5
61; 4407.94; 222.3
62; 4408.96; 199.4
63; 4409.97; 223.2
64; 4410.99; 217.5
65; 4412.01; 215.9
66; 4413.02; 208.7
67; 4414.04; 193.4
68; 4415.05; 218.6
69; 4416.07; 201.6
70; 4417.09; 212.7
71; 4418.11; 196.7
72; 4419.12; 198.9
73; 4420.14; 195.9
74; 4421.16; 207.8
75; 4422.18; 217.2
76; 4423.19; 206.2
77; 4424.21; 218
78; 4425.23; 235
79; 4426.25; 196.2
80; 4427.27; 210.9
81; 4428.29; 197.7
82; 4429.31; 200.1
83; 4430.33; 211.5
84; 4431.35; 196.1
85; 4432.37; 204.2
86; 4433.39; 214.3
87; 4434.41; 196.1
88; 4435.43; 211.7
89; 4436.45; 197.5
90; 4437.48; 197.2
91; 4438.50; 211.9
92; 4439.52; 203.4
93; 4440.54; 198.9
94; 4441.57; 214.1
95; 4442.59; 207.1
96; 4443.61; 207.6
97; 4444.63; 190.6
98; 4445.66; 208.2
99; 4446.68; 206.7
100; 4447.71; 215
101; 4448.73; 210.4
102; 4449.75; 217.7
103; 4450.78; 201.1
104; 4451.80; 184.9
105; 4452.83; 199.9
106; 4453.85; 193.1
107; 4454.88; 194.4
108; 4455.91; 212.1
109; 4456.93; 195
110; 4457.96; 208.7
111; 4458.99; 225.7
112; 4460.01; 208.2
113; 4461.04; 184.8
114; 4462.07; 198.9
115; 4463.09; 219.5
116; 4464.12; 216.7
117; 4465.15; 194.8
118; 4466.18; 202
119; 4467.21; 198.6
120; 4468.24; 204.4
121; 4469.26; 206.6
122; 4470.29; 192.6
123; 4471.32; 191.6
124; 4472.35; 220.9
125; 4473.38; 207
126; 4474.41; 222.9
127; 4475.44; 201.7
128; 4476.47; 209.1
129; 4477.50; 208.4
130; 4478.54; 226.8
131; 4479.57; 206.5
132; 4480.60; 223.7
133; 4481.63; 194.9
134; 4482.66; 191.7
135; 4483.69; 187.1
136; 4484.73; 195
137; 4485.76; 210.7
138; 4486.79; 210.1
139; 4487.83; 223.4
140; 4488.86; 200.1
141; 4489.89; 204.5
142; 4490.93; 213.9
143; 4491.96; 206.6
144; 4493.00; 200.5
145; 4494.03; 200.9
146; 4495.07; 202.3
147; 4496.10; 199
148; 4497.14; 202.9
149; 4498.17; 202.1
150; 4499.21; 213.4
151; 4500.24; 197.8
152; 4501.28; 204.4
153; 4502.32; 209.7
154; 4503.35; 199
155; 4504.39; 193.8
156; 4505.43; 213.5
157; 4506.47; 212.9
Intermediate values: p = 200.9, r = 187.1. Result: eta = 3.6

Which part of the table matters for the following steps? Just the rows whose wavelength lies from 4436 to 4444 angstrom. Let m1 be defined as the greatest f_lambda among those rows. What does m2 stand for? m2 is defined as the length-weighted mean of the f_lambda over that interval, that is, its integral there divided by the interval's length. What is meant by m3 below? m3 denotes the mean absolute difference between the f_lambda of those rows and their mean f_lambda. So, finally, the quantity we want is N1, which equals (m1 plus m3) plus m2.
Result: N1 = 424.2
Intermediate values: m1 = 214.1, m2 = 205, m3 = 5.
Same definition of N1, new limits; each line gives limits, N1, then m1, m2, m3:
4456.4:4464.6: 443.7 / 225.7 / 207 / 11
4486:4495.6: 436.3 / 223.4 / 207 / 6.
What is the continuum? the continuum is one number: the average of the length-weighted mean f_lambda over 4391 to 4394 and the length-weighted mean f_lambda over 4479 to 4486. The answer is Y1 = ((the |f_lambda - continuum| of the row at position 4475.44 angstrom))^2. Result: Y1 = 16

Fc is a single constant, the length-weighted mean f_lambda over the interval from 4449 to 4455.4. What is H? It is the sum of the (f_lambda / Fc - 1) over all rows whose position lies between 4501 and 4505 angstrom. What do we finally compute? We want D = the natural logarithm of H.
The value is -2.9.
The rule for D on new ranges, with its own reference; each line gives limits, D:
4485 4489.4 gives -1.4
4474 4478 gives -1.4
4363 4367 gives -1.1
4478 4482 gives -1.3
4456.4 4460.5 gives -1.6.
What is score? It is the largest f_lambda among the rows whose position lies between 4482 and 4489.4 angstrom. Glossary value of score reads 223.4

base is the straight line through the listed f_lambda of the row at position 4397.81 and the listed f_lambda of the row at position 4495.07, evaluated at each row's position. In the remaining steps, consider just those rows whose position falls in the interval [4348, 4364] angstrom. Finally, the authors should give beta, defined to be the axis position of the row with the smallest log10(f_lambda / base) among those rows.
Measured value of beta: 4350.47 angstrom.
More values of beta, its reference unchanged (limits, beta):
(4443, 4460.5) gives 4451.80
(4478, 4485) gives 4483.69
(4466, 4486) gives 4483.69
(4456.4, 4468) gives 4461.04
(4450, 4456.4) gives 4451.80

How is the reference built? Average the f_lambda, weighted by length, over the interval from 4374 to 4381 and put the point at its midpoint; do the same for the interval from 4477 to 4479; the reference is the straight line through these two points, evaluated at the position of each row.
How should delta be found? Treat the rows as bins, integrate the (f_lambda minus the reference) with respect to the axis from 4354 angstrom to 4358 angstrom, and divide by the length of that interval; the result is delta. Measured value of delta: -8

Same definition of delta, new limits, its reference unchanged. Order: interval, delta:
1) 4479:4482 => -7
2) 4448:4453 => -11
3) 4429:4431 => -7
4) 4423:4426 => 7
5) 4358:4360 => 0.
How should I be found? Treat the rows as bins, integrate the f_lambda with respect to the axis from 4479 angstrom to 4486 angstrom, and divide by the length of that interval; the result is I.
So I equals 201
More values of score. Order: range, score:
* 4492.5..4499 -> 202.9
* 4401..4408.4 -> 222.3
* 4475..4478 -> 209.1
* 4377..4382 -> 242.7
